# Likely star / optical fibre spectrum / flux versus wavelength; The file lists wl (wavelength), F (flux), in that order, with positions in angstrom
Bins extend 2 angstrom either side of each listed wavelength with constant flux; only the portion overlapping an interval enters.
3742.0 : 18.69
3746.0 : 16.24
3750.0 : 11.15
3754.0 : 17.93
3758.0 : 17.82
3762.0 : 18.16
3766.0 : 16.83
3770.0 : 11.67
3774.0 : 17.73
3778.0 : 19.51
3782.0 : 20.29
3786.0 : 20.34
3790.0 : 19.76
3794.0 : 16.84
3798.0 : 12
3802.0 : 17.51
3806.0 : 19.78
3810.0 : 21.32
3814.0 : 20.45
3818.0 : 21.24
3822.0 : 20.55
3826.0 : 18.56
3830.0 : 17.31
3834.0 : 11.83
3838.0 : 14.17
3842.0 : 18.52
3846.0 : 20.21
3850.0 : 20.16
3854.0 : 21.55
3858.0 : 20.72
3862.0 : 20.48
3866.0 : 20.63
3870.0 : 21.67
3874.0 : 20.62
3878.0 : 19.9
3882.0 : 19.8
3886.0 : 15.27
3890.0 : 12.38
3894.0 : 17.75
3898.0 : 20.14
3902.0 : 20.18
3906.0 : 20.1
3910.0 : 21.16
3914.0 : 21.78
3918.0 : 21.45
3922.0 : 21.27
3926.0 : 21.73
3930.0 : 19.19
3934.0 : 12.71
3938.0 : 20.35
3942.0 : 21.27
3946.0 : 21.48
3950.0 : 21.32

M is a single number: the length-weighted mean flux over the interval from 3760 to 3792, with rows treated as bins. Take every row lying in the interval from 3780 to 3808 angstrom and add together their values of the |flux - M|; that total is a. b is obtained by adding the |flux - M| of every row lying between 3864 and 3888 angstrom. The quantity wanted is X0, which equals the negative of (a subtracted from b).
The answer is 1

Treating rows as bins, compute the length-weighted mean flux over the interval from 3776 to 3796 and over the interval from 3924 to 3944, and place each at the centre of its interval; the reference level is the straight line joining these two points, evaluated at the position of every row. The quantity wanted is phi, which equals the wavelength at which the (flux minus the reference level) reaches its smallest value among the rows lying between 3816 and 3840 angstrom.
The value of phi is 3834.0 angstrom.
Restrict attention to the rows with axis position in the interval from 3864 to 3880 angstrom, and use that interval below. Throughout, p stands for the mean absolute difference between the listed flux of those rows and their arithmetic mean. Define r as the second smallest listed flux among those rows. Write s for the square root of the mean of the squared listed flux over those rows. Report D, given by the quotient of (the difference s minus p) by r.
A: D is 0.98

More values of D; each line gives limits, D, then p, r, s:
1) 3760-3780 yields 0.89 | 2.04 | 16.83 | 17.0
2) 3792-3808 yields 0.86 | 2.27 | 16.84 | 16.8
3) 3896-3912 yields 0.99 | 0.38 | 20.14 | 20.4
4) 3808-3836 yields 0.96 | 2.44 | 17.31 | 19.0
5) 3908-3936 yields 0.93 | 2.26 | 19.19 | 20.1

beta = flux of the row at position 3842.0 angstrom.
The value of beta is 18.52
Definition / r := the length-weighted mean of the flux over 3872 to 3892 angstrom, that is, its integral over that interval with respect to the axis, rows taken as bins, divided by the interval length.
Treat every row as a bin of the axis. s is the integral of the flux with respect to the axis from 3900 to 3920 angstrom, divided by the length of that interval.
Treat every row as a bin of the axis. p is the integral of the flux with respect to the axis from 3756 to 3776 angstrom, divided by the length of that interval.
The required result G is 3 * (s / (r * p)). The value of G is 0.22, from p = 16.4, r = 18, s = 21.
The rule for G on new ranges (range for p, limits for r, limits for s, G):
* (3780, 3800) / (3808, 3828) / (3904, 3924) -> 0.17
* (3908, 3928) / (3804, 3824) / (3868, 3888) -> 0.13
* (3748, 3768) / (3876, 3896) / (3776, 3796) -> 0.21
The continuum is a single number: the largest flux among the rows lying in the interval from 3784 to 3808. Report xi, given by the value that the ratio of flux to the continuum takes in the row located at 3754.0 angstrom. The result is 0.9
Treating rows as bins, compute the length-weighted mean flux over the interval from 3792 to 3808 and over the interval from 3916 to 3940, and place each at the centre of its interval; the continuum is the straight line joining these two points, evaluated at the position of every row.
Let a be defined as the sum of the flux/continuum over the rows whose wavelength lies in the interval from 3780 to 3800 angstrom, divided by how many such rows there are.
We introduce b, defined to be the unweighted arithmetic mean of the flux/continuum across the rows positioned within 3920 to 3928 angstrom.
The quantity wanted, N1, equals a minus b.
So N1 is -0.01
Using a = 1.10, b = 1.11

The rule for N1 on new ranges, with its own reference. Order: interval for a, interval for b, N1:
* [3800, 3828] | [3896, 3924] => 0.09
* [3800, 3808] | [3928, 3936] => 0.30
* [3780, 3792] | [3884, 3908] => 0.30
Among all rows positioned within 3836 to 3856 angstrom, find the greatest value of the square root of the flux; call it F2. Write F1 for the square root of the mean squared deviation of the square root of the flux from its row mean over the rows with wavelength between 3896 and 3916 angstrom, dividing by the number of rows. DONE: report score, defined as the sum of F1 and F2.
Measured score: 4.72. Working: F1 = 0.074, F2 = 4.64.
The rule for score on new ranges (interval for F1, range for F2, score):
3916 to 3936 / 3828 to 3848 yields 4.91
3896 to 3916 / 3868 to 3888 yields 4.73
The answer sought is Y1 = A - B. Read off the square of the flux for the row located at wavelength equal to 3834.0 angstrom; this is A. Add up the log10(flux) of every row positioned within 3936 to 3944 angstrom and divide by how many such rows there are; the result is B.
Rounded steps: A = 140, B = 1.32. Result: 139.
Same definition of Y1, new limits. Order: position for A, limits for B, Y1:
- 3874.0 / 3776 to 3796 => 424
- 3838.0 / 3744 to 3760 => 200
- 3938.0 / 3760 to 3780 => 413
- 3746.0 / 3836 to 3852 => 262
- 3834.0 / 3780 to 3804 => 139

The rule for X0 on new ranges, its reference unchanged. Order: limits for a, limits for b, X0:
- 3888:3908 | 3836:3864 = -5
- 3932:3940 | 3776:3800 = -7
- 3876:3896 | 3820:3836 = 2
